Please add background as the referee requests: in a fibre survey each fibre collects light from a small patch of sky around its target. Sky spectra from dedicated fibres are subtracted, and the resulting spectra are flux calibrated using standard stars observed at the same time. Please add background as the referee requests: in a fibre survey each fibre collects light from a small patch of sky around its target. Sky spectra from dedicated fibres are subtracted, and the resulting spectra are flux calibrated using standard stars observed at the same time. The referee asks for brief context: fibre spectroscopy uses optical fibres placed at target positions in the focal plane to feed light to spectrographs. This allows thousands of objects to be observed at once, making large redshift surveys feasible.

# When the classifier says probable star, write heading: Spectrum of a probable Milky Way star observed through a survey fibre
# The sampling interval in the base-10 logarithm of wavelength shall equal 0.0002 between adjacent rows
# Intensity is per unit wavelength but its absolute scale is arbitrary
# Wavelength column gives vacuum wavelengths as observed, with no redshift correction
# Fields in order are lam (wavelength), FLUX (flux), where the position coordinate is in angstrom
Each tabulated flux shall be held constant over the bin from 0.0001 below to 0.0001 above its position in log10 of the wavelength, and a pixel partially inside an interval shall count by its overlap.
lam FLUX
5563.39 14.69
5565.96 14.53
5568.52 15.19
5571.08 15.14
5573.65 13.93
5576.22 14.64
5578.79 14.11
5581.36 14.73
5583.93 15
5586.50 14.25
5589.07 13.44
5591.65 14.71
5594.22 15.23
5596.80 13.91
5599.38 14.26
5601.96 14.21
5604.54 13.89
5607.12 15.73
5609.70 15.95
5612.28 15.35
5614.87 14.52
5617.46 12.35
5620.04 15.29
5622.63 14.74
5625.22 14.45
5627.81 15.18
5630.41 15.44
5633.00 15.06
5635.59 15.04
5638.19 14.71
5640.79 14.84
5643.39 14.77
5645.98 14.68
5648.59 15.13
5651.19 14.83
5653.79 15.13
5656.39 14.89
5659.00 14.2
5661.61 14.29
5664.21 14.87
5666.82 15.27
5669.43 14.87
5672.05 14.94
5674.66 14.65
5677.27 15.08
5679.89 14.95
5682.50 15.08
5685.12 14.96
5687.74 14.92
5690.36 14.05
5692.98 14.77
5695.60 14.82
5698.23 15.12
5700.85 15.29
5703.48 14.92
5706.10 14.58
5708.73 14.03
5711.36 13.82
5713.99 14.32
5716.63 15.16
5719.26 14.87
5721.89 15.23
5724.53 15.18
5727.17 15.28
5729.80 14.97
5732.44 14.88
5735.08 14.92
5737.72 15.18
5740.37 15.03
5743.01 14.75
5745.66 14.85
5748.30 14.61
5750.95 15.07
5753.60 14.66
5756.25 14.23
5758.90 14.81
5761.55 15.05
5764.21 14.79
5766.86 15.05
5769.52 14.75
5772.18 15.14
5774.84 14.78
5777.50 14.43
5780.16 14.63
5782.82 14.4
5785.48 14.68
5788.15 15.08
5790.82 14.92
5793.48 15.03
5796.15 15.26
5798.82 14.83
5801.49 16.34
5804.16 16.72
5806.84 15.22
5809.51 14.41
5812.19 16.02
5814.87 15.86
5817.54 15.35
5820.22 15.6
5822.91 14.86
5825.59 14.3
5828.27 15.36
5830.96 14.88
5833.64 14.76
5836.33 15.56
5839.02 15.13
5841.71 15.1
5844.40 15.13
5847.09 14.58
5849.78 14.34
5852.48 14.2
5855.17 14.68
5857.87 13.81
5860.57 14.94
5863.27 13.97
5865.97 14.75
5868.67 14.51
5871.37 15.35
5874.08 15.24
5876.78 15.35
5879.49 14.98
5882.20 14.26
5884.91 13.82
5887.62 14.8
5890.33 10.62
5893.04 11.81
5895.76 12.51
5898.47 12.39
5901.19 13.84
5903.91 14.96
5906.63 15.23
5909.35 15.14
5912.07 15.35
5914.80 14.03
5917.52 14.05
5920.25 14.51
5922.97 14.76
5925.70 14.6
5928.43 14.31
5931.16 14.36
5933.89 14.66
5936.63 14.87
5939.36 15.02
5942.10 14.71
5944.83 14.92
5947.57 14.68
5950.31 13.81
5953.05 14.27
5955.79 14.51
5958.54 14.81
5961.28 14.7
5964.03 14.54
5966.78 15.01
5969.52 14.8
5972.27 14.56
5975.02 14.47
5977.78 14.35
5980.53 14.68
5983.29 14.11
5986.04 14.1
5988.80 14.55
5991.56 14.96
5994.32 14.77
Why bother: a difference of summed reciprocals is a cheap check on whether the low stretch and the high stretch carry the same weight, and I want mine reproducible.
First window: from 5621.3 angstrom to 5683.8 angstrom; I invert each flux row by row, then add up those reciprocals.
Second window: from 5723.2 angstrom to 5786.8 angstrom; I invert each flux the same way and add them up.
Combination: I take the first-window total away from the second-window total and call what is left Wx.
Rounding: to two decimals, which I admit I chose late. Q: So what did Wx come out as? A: 0.00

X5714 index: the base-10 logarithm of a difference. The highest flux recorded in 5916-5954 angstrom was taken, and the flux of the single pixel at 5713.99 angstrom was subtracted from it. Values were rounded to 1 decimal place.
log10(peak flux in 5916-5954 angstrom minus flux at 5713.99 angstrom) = -0.2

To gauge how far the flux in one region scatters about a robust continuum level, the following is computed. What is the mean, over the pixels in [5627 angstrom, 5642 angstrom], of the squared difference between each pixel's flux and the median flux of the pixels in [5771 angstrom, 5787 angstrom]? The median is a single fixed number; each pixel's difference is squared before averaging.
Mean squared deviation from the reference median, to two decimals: 0.21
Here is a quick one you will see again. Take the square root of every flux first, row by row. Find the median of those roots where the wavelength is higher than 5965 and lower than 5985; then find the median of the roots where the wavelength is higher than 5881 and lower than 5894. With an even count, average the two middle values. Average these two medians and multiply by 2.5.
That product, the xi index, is 9.42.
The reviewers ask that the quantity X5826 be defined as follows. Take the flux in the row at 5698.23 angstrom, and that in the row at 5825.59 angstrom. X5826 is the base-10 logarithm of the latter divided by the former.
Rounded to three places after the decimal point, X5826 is -0.024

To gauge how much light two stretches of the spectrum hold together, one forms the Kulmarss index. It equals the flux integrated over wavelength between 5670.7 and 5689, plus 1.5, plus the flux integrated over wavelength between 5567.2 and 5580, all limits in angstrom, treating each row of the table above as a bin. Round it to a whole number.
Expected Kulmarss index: 462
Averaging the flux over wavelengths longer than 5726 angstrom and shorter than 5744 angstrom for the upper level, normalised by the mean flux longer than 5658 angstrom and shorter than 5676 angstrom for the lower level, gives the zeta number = 1.02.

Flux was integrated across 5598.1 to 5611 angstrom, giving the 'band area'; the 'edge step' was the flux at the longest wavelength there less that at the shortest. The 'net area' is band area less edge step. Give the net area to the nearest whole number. 189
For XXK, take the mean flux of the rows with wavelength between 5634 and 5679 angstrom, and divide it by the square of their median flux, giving 0.0671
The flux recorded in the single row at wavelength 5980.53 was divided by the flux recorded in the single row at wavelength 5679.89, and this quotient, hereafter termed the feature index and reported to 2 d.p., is 0.98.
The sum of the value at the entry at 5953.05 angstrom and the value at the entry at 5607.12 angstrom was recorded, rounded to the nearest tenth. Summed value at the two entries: 30.0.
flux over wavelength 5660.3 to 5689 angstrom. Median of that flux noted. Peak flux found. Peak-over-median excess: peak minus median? 0.33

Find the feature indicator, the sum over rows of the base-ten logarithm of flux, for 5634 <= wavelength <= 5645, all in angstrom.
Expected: 4.686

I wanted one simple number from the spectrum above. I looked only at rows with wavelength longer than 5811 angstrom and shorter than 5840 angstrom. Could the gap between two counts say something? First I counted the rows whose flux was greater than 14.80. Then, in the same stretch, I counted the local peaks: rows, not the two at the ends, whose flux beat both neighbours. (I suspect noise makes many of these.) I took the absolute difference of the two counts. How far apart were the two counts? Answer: 6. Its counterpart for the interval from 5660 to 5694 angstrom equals 5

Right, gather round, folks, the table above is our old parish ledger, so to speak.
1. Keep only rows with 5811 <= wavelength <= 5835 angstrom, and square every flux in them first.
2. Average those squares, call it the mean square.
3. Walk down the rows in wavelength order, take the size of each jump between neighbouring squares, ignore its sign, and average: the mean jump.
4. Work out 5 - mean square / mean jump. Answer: -11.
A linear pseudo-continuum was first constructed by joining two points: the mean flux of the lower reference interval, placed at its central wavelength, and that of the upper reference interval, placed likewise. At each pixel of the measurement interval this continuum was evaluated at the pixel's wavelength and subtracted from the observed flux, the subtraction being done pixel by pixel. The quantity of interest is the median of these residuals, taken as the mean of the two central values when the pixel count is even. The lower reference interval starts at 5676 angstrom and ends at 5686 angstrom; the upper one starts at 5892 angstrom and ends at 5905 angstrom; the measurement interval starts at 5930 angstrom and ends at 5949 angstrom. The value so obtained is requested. 2.0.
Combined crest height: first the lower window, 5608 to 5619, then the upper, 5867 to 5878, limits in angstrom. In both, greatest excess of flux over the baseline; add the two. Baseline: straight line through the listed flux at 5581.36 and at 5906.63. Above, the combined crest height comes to 1.4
